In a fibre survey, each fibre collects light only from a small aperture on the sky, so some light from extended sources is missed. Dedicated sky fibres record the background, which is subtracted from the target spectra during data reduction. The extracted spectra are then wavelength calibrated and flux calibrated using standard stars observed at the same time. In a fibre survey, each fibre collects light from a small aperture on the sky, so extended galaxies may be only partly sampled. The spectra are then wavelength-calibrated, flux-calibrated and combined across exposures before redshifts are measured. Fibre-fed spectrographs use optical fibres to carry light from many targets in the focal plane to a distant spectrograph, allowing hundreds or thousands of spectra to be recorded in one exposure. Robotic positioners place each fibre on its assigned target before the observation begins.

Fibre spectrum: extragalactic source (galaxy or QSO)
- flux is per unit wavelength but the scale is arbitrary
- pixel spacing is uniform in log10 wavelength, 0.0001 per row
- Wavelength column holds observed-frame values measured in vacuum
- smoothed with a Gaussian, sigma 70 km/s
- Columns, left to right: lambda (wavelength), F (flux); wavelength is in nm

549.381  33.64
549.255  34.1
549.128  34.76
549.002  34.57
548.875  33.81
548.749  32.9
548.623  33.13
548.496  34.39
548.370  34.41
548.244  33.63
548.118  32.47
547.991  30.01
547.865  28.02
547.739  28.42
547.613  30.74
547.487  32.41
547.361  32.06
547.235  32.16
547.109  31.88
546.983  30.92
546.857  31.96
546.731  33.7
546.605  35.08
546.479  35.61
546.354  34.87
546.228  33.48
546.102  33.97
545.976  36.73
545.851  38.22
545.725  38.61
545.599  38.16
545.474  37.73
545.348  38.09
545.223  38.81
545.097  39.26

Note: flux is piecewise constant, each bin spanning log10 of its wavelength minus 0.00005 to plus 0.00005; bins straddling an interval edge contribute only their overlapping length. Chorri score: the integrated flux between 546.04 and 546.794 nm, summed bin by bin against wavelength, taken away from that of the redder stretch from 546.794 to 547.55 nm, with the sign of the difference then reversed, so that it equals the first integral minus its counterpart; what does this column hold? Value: 1.9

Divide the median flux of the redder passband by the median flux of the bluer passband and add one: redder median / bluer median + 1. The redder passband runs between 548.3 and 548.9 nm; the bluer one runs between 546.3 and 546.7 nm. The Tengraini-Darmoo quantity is 1.96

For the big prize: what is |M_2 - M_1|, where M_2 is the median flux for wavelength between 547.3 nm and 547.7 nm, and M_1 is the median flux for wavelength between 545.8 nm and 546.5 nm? 3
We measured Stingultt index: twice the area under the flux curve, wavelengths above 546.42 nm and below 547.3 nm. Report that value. 58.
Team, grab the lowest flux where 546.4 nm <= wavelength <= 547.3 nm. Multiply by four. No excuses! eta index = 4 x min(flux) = 124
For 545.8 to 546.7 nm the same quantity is 134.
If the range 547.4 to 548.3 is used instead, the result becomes 112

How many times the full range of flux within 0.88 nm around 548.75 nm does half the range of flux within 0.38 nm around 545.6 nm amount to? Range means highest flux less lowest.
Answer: 0.24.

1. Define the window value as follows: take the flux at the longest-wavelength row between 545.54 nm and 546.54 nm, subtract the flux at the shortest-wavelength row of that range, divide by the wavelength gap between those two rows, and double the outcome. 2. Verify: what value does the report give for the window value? -5.8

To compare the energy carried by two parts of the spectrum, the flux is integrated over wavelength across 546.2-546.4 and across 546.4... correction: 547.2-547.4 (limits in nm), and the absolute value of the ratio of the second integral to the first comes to 0.94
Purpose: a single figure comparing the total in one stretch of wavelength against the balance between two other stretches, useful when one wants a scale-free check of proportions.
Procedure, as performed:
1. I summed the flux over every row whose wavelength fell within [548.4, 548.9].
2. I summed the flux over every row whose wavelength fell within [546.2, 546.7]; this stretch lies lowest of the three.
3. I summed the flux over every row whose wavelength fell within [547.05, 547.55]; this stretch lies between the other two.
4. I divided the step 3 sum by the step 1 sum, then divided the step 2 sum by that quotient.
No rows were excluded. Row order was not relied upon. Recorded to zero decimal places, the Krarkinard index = 145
